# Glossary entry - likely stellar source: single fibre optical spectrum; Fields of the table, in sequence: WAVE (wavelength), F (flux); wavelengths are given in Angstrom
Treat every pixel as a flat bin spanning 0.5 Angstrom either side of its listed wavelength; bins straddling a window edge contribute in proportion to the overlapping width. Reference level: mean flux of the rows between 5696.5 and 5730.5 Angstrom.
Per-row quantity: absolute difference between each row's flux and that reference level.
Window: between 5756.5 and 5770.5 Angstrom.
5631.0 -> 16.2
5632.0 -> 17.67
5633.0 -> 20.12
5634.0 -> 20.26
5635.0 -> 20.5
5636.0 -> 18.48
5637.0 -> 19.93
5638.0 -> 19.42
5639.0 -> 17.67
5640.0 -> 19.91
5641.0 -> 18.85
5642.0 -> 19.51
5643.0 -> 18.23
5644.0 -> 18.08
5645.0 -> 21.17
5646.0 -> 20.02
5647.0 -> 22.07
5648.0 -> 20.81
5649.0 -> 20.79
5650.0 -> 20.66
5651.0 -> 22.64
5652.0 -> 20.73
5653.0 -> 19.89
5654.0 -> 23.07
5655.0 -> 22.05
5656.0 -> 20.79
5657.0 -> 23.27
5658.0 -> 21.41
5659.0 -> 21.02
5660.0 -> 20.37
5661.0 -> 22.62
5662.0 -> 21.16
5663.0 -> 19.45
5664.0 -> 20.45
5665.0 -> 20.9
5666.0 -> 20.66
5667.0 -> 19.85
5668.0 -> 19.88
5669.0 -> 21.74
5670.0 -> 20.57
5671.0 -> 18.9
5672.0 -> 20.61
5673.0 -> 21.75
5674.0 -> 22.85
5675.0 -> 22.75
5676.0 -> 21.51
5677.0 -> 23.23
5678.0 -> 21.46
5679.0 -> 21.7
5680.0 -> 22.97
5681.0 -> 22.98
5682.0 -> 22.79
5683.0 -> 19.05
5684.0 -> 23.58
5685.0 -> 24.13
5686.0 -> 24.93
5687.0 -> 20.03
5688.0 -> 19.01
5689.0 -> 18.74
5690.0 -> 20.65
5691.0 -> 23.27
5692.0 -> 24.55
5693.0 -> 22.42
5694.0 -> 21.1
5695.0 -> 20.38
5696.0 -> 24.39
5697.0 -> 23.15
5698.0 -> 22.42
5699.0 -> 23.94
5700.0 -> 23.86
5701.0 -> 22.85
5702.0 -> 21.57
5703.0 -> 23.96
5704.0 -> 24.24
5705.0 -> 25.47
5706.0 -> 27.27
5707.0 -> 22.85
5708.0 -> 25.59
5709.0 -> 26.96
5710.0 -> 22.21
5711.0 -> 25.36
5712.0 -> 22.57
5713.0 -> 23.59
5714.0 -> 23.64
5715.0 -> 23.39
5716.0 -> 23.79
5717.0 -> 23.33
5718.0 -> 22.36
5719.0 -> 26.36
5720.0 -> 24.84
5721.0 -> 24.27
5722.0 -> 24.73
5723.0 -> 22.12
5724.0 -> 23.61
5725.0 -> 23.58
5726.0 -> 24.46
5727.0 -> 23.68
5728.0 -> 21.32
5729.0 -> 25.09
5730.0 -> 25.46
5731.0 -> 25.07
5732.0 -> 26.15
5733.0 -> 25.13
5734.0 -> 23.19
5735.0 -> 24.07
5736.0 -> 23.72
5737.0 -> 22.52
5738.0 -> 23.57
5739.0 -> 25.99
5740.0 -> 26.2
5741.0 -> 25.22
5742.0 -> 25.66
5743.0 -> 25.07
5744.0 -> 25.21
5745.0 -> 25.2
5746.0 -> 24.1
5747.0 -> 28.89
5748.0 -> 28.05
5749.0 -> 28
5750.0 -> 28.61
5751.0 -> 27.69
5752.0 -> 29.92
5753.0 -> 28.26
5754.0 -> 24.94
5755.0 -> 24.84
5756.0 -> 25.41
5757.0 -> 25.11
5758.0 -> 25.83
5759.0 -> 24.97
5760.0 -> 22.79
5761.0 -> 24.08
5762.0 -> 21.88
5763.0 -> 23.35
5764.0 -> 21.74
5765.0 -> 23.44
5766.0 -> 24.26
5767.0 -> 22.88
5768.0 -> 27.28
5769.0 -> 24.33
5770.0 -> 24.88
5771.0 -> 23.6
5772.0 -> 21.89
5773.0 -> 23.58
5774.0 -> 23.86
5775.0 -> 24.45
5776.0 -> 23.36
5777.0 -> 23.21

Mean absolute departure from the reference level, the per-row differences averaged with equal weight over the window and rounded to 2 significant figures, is 1.2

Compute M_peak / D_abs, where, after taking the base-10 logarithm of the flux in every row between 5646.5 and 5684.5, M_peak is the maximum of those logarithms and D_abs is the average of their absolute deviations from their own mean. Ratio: 64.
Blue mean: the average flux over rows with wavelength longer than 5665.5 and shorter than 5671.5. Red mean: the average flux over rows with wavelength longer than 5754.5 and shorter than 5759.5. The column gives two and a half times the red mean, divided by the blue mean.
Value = 3.11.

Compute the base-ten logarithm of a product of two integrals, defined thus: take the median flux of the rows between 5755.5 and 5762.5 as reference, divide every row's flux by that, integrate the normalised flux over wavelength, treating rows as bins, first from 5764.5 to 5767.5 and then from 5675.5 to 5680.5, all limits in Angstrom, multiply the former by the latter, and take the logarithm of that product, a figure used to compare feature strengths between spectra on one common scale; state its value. 1.1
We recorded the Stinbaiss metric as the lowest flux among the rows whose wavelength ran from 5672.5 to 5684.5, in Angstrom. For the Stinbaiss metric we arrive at 19.05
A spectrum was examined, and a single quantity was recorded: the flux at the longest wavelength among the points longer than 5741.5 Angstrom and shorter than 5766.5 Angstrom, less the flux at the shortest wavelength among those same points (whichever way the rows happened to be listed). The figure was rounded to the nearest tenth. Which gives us -1.4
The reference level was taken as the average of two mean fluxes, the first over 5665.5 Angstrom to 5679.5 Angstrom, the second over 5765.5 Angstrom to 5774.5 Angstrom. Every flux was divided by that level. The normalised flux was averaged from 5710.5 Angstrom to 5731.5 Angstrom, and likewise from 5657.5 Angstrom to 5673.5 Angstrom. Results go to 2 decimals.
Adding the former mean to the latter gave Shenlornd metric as 1.97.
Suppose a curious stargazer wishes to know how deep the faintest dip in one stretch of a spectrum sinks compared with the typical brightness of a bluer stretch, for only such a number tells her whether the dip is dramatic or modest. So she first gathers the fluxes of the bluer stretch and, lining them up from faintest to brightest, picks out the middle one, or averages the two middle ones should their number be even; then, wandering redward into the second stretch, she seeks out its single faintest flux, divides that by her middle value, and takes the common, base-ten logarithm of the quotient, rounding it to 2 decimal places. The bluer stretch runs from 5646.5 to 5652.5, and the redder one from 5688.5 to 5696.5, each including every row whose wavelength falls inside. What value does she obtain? -0.05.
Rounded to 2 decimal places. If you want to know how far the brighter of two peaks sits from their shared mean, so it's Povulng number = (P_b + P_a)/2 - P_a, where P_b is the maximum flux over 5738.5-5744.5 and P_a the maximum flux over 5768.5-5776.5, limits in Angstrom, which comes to 0.66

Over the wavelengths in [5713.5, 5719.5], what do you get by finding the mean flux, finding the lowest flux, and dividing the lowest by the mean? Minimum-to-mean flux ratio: 0.939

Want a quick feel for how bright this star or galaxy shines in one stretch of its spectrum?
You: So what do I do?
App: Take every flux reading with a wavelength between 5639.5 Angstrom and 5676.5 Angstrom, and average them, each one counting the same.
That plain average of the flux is 21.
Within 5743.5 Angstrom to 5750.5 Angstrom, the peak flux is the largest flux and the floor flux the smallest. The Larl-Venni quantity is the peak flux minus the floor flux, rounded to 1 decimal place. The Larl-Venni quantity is 4.8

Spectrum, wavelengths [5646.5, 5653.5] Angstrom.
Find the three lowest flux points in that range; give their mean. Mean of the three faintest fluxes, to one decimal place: 20.4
